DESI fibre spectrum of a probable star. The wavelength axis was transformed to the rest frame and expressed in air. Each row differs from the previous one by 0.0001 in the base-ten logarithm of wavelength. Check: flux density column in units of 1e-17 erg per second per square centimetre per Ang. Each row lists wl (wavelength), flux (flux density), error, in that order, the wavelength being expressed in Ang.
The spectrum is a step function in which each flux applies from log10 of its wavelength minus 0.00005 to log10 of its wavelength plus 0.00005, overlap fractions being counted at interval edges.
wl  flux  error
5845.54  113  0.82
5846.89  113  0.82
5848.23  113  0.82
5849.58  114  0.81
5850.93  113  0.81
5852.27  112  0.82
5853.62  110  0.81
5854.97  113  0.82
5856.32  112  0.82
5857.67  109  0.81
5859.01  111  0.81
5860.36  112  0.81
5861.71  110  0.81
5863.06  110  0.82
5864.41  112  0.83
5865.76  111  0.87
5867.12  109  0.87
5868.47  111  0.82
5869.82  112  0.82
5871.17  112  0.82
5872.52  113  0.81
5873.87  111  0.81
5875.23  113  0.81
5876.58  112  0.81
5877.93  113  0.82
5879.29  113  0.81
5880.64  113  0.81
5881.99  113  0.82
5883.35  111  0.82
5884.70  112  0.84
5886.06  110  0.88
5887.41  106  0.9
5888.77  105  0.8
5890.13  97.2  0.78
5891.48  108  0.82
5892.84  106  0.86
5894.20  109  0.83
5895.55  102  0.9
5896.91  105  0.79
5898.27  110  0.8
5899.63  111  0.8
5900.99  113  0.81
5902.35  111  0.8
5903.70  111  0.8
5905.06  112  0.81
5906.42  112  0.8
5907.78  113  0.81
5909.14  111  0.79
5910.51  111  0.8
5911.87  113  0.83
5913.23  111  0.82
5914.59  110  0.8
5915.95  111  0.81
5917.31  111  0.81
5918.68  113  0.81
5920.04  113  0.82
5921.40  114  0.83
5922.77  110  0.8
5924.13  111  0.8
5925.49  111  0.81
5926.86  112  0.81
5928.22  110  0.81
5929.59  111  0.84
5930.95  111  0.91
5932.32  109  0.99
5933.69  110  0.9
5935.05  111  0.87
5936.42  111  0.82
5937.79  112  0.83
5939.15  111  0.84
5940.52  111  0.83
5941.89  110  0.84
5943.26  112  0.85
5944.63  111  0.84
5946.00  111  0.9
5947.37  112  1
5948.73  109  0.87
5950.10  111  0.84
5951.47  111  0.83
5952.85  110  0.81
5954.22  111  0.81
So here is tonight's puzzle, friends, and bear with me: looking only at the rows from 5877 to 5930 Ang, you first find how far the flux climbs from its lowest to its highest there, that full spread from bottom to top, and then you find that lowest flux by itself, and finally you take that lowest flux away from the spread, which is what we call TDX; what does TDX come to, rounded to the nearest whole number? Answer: -80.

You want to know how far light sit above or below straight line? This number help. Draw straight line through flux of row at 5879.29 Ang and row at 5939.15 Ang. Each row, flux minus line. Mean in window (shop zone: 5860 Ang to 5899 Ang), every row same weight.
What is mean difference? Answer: -3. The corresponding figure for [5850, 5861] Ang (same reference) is -2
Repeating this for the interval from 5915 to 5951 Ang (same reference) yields 0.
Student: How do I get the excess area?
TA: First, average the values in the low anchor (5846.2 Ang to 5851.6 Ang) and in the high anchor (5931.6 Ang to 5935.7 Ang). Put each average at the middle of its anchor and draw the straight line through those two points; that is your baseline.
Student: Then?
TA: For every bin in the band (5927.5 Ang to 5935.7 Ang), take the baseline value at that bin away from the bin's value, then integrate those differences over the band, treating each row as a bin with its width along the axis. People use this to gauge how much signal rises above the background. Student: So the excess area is 2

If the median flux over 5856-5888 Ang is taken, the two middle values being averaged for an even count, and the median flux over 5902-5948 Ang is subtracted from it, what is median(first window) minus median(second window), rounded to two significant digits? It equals 1.0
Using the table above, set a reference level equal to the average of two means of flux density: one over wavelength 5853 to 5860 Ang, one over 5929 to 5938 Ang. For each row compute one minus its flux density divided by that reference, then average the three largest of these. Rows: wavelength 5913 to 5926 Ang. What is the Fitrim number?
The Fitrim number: 0.0047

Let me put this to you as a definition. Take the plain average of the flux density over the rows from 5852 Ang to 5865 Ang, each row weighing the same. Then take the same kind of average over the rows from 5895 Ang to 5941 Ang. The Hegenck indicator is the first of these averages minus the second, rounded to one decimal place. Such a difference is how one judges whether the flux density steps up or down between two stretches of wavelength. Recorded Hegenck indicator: 0.2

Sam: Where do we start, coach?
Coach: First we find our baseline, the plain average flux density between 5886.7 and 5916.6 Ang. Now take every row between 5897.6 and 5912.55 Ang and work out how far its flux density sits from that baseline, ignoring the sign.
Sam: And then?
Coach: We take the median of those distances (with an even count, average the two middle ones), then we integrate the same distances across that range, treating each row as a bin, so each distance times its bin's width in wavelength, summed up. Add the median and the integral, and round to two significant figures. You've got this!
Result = 41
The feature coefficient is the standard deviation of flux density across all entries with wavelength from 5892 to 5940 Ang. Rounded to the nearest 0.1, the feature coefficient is 2.3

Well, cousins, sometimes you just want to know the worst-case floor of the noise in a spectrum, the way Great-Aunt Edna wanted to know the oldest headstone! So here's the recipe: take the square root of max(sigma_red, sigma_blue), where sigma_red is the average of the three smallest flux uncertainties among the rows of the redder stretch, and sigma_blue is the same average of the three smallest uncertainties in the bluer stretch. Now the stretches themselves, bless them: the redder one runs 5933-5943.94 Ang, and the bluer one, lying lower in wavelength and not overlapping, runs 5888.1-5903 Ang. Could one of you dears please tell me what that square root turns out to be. 0.909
